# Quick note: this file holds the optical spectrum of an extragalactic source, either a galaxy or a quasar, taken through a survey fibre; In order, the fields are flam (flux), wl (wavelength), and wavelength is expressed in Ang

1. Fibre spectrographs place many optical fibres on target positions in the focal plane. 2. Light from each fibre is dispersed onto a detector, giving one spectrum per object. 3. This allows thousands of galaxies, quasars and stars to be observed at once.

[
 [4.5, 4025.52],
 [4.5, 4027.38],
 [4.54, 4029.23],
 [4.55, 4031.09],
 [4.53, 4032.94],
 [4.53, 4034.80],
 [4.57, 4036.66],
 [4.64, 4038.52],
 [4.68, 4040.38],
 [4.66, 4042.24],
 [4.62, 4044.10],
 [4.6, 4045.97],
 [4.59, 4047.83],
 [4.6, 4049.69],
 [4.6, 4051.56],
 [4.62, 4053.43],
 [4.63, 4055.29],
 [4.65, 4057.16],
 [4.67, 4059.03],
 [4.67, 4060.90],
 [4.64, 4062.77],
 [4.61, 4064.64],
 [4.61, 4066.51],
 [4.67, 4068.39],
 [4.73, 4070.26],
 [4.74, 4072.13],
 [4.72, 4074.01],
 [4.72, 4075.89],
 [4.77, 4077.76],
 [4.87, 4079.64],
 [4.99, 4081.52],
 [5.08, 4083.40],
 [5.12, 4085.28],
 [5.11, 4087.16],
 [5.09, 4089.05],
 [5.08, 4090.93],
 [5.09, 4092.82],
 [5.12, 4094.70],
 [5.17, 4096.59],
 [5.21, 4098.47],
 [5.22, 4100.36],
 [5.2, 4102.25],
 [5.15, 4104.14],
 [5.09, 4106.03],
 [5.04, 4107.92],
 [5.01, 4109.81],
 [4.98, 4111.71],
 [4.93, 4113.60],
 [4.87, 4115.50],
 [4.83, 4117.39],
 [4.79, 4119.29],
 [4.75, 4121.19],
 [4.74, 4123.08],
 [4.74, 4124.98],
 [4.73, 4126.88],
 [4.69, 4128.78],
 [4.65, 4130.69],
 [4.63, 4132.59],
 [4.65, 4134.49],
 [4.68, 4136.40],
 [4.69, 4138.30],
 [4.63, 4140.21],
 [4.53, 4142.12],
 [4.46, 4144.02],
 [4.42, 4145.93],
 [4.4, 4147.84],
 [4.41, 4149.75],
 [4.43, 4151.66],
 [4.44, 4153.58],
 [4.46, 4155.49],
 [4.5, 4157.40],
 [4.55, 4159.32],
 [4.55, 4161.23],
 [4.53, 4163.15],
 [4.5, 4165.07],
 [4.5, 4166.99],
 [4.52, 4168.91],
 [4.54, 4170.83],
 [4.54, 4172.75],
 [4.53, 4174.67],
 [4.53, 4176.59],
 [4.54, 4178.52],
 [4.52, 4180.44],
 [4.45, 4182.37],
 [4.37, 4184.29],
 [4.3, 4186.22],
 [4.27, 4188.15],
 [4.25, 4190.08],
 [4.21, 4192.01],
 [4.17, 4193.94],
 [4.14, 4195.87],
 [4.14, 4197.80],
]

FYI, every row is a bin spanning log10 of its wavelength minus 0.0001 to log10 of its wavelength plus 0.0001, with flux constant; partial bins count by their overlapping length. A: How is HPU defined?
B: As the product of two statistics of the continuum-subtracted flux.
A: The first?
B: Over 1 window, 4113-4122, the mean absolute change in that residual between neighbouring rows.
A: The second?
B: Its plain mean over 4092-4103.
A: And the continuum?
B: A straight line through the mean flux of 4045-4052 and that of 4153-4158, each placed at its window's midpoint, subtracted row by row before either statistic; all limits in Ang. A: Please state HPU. 0.027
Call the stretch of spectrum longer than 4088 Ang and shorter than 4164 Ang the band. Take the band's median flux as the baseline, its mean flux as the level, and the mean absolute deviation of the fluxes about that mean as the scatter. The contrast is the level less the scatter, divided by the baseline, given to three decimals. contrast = 0.960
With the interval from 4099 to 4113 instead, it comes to 0.986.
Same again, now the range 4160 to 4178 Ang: 0.996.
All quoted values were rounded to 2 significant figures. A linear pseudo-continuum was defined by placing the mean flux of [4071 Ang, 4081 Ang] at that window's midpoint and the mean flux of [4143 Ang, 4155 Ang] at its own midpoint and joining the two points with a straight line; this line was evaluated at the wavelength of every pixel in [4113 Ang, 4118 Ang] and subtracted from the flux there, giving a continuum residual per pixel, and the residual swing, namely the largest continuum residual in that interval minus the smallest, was 0.082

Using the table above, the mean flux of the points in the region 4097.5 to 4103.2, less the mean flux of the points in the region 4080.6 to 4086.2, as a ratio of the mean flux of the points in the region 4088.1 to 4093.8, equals 0.03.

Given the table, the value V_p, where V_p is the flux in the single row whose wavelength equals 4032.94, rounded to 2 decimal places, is 4.53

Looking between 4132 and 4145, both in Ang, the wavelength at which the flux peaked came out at 4138.30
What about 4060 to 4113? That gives 4100.36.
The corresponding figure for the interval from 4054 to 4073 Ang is 4072.13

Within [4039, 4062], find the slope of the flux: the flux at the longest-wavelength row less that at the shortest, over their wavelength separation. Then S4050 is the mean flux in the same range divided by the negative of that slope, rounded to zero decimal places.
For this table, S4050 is 9506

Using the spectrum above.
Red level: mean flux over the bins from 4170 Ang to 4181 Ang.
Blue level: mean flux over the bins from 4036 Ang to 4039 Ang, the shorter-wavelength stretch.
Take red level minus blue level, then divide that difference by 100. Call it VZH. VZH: -0.0007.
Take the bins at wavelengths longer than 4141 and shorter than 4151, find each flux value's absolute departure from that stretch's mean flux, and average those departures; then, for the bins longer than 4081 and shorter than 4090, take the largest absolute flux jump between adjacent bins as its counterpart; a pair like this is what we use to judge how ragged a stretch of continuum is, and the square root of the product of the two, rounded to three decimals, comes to 0.061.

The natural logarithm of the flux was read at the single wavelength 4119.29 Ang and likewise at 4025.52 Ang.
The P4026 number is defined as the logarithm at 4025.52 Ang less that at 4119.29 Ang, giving -0.06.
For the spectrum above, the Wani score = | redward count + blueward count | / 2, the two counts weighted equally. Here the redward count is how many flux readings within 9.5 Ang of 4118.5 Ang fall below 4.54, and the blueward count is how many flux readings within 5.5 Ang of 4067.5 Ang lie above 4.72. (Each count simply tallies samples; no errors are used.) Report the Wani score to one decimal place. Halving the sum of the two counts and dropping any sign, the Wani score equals 1.0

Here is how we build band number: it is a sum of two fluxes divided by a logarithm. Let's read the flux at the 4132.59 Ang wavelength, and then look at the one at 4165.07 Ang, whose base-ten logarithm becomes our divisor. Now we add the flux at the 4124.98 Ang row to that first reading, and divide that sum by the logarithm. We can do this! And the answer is 14.3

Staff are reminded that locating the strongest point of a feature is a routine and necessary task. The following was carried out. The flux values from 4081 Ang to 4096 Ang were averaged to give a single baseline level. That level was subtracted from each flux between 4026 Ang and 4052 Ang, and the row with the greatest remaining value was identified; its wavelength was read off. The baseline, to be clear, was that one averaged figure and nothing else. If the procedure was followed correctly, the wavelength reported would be 4040.38 Ang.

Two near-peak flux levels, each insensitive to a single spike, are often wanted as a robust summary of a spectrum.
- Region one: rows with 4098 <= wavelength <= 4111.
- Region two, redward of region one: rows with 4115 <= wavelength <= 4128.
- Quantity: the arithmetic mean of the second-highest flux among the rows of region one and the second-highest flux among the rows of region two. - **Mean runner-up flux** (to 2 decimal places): 5.02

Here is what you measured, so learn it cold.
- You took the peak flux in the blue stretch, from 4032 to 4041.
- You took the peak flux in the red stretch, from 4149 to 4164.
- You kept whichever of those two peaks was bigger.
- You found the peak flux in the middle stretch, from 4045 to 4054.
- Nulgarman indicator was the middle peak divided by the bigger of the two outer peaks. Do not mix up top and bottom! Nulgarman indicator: 0.99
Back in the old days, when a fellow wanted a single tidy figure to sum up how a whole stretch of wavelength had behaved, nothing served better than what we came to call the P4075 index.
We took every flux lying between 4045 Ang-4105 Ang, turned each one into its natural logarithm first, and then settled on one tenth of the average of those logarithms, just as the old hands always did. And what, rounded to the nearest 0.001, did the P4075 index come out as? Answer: 0.158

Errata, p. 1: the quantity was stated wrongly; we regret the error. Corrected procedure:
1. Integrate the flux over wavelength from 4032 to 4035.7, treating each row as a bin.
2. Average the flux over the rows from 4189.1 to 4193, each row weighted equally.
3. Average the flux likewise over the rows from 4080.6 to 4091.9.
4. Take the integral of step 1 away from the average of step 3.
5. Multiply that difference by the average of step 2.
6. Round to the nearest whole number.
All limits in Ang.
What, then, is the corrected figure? -50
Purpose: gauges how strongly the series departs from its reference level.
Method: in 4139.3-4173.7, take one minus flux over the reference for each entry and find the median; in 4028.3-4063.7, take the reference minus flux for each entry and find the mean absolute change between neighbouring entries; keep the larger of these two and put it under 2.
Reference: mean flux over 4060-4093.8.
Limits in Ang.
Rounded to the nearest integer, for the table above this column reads 28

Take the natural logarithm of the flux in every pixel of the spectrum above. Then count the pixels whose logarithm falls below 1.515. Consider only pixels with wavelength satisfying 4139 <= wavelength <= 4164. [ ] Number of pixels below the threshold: 10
